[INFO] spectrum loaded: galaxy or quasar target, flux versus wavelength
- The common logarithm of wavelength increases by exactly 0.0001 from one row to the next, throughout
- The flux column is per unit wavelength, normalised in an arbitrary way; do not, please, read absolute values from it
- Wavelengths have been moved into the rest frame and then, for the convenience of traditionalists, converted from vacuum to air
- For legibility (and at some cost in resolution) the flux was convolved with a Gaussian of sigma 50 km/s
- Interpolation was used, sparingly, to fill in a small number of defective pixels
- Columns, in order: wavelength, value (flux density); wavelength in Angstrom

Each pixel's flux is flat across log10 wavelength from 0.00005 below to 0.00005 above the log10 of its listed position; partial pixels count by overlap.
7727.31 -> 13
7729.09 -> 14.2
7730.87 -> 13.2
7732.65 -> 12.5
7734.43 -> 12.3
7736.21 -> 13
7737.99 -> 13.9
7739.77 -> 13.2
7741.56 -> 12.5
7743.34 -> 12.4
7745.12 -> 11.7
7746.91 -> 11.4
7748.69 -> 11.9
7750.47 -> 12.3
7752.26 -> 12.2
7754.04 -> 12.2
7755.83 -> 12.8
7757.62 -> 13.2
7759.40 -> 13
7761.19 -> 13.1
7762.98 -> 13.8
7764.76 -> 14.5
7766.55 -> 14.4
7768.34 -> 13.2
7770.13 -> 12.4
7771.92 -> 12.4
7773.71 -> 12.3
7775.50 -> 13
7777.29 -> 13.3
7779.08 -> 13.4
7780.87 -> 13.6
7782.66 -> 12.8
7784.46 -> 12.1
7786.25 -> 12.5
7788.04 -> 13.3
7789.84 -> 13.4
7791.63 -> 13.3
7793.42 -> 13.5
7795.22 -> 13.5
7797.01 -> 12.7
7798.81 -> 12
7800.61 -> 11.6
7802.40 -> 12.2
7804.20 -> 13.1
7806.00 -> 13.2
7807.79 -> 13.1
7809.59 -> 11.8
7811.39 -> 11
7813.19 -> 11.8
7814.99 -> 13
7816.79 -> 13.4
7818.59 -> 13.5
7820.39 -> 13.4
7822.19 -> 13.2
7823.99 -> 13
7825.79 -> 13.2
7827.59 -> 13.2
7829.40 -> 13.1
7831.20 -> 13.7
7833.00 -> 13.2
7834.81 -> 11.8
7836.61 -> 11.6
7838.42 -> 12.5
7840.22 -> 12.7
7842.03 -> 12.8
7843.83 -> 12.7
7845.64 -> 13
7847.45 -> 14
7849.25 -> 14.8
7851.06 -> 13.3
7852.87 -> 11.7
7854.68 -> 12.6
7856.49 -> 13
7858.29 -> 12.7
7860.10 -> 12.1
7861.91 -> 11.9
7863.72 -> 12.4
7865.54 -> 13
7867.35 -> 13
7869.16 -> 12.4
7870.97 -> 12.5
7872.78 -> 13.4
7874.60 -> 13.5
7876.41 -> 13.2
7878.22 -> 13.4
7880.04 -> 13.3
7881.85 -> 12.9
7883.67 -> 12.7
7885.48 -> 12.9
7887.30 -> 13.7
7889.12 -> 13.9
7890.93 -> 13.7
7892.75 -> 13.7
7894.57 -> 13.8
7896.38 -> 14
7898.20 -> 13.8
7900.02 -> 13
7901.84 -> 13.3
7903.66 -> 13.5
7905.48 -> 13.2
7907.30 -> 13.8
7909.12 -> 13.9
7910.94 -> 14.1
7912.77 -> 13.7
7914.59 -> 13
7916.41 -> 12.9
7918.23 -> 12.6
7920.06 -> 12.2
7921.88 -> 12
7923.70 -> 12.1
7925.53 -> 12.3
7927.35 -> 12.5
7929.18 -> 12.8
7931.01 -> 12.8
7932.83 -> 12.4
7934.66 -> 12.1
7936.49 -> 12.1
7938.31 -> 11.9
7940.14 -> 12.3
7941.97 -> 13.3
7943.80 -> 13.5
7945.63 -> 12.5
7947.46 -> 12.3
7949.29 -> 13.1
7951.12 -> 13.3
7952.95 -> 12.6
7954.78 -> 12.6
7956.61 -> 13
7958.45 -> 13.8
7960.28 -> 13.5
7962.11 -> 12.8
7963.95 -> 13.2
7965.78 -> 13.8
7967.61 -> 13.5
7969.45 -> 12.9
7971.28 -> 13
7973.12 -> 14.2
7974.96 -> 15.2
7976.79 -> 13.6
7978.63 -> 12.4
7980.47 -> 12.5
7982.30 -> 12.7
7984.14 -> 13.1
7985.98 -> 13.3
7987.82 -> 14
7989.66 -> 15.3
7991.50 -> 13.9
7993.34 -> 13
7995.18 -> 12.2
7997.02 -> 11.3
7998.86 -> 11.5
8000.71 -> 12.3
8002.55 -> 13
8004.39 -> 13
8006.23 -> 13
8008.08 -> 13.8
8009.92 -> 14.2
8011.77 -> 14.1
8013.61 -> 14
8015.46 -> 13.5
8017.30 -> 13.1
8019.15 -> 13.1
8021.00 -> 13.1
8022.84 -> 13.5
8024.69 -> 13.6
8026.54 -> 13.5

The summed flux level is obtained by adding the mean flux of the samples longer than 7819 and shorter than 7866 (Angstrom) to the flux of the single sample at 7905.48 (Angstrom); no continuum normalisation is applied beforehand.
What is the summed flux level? 26.1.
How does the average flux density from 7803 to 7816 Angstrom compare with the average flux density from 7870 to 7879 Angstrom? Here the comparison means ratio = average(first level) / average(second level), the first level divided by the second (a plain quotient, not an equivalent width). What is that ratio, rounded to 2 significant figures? 0.94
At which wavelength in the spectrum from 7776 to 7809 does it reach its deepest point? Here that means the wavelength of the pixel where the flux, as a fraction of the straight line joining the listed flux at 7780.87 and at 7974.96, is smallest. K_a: 7800.61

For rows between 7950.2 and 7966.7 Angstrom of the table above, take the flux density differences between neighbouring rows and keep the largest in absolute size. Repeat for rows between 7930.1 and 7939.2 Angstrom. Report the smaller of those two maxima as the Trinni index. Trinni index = 0.40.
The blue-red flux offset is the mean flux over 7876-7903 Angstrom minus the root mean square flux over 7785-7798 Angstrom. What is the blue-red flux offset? 0.2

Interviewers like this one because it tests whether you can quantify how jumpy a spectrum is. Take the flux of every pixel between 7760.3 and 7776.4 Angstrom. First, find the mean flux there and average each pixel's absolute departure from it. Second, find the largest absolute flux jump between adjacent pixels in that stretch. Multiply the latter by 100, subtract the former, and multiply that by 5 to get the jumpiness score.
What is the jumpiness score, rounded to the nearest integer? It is 597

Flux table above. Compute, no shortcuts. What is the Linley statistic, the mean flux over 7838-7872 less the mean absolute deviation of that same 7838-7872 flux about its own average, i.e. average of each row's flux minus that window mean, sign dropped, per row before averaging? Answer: 12.3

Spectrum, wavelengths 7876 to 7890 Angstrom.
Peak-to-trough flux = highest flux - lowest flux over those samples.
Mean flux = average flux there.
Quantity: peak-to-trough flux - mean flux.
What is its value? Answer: -12.0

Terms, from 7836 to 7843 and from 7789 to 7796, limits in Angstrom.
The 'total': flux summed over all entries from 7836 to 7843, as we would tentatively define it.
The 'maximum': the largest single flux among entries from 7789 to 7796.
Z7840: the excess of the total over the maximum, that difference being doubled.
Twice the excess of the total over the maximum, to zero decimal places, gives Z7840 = 72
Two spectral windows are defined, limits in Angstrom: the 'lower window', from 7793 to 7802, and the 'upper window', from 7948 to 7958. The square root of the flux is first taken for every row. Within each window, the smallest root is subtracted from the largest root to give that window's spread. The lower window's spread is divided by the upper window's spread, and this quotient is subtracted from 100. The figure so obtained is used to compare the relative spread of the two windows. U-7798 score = 97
